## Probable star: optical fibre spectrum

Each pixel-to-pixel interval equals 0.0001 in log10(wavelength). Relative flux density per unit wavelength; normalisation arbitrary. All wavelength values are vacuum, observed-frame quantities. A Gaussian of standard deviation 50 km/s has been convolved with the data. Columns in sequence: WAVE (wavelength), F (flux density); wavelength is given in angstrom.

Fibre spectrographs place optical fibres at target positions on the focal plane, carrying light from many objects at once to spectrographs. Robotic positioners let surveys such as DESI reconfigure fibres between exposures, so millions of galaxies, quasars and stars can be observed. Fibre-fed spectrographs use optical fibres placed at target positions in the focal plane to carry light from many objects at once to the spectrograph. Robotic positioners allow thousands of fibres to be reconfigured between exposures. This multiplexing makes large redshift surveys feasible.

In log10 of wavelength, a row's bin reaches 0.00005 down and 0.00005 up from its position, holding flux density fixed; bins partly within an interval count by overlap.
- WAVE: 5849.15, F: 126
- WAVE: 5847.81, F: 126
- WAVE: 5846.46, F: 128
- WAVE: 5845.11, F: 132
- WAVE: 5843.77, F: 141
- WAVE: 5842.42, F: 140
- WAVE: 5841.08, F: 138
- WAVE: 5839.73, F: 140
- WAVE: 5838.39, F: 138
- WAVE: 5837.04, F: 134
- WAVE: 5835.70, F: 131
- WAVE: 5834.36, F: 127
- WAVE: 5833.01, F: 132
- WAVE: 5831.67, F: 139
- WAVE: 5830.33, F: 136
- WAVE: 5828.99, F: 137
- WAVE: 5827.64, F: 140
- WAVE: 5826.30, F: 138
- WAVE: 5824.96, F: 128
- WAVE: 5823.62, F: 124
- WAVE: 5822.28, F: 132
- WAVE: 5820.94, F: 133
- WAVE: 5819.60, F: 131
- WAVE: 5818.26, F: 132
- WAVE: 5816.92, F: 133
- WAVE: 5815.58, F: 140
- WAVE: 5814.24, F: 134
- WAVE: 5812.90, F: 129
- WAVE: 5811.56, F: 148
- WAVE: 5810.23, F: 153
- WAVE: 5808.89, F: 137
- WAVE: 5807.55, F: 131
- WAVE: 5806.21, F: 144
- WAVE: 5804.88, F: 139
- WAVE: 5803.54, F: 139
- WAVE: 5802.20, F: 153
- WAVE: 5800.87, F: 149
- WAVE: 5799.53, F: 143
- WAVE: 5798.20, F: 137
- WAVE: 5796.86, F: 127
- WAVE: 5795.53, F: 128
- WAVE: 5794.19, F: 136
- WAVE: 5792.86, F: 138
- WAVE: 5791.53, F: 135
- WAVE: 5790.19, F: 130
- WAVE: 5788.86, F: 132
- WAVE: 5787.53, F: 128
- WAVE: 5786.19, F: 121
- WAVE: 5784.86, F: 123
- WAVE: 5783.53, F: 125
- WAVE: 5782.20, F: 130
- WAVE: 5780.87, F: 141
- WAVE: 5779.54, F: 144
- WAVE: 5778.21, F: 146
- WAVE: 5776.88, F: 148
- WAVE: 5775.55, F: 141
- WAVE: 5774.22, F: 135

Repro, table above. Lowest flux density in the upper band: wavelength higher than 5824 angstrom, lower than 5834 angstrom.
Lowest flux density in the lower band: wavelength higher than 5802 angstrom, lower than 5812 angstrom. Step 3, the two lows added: 259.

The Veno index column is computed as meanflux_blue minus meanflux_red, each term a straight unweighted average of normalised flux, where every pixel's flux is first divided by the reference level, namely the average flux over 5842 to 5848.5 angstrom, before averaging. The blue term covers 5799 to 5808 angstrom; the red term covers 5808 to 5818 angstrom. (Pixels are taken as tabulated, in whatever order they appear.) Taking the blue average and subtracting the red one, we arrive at 0.03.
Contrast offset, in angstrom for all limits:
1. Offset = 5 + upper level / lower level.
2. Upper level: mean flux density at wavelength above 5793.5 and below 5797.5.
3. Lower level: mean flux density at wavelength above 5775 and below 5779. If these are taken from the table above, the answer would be 5.90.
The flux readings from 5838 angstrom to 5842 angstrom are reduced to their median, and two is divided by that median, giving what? 0.0145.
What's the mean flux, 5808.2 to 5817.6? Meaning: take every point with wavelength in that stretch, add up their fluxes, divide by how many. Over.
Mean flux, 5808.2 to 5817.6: 139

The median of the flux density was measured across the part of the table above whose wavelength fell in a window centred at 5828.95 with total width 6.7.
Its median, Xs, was 138.0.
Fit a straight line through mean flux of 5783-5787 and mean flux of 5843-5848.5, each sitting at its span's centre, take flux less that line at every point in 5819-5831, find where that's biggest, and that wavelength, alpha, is 5827.64 angstrom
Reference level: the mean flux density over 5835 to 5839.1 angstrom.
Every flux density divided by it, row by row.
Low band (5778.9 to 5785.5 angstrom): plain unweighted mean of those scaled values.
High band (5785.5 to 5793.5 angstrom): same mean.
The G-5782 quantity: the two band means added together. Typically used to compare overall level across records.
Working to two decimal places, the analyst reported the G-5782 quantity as 1.96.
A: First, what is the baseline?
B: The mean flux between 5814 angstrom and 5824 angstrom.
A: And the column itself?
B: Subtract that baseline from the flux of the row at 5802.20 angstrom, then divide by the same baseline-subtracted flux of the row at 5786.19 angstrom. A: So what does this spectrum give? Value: -1.8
